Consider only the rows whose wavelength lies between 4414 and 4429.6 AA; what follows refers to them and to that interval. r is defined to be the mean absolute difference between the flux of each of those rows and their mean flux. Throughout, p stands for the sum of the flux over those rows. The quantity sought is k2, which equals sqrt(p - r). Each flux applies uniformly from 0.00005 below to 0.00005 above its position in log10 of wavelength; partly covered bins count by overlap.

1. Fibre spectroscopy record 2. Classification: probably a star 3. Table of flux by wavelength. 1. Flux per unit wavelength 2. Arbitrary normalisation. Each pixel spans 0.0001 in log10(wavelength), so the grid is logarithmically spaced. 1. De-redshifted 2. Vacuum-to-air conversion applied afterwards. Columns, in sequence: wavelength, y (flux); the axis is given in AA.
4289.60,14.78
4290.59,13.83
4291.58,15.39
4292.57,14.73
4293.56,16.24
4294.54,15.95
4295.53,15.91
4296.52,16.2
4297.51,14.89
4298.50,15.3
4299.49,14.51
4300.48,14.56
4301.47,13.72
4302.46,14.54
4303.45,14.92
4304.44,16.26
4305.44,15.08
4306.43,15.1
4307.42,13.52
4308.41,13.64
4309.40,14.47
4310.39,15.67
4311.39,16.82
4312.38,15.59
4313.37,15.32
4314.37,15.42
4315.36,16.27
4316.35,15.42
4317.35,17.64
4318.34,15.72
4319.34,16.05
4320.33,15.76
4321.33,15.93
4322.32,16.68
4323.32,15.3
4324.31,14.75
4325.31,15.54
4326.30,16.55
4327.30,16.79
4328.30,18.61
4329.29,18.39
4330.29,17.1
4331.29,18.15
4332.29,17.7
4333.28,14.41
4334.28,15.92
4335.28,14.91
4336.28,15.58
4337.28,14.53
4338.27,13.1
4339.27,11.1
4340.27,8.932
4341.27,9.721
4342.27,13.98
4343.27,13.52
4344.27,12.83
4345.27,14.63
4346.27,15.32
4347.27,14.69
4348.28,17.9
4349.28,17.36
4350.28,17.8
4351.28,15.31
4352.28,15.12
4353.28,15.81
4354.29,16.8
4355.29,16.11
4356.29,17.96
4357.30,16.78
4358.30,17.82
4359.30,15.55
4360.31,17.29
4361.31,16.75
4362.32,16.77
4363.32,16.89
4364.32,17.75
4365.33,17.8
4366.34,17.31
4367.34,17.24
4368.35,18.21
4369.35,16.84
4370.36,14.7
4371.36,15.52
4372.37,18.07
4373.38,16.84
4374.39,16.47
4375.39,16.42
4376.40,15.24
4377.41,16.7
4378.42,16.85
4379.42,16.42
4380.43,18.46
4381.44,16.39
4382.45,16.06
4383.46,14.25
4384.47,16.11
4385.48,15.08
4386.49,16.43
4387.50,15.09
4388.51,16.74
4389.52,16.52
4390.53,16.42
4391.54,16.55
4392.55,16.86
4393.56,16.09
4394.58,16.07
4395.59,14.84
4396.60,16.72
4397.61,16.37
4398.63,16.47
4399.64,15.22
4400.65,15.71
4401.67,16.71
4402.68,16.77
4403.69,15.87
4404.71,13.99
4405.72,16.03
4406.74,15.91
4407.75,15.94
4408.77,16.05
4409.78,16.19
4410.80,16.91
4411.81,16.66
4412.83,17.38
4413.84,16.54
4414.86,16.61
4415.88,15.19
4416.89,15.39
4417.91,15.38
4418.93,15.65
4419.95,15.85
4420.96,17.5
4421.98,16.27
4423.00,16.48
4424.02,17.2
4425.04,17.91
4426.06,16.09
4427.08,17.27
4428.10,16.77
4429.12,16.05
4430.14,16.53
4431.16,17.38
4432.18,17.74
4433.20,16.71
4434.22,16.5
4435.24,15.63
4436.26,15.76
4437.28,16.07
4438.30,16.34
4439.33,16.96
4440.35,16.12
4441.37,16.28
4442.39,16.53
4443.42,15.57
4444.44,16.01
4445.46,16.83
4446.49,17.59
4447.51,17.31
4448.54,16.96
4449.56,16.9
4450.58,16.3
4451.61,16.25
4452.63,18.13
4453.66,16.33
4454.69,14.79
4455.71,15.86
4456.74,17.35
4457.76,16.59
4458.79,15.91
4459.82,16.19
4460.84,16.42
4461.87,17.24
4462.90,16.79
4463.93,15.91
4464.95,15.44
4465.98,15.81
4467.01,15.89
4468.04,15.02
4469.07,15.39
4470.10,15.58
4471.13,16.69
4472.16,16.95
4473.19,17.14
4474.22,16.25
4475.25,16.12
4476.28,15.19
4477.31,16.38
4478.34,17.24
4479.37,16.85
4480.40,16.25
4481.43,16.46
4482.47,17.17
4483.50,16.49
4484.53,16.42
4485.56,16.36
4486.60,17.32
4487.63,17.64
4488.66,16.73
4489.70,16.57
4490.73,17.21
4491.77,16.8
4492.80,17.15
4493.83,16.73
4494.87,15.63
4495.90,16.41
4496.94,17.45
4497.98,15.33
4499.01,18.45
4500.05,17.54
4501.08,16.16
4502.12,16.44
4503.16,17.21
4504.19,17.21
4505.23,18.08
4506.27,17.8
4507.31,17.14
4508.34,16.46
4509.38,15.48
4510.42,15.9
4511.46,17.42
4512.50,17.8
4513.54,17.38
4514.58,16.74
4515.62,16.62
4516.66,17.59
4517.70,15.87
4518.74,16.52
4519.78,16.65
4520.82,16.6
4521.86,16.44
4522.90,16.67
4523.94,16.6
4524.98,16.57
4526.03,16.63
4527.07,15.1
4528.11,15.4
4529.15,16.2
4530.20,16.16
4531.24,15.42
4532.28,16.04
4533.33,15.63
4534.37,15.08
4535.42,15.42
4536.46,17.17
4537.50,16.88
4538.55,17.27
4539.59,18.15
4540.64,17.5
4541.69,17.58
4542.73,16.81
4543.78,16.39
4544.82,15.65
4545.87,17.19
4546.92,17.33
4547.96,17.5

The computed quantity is 15.7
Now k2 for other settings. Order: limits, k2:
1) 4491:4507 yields 15.9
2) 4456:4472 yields 15.5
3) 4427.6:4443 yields 15.7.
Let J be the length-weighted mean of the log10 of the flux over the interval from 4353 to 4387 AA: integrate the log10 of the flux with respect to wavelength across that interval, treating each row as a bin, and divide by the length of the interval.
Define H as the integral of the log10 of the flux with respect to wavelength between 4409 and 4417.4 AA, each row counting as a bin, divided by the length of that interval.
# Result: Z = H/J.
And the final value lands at 0.99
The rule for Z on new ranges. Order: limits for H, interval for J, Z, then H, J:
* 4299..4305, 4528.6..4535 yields 0.98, 1.167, 1.20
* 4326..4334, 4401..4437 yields 1.02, 1.234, 1.21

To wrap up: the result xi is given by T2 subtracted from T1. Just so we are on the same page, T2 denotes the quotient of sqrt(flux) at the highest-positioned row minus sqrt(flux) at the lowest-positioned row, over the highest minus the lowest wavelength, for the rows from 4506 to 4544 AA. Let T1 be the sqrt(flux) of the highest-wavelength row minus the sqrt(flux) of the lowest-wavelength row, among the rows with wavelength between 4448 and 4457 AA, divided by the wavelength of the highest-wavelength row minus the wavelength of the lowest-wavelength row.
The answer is 0.010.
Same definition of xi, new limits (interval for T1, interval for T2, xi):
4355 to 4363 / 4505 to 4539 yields 0.014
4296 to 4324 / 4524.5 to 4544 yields -0.003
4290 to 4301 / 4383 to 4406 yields 0.000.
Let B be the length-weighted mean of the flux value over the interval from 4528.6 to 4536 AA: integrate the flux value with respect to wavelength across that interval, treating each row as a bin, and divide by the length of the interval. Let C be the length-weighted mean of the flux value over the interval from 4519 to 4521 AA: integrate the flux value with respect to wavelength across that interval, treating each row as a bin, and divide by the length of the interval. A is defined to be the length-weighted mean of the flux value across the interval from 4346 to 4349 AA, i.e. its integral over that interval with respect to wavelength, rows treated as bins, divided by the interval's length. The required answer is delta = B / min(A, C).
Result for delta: 0.98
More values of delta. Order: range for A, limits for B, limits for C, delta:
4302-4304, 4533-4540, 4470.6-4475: 1.12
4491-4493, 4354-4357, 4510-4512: 1.02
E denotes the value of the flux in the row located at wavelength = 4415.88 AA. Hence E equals 15.19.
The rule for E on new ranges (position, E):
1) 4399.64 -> 15.22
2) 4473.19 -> 17.14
